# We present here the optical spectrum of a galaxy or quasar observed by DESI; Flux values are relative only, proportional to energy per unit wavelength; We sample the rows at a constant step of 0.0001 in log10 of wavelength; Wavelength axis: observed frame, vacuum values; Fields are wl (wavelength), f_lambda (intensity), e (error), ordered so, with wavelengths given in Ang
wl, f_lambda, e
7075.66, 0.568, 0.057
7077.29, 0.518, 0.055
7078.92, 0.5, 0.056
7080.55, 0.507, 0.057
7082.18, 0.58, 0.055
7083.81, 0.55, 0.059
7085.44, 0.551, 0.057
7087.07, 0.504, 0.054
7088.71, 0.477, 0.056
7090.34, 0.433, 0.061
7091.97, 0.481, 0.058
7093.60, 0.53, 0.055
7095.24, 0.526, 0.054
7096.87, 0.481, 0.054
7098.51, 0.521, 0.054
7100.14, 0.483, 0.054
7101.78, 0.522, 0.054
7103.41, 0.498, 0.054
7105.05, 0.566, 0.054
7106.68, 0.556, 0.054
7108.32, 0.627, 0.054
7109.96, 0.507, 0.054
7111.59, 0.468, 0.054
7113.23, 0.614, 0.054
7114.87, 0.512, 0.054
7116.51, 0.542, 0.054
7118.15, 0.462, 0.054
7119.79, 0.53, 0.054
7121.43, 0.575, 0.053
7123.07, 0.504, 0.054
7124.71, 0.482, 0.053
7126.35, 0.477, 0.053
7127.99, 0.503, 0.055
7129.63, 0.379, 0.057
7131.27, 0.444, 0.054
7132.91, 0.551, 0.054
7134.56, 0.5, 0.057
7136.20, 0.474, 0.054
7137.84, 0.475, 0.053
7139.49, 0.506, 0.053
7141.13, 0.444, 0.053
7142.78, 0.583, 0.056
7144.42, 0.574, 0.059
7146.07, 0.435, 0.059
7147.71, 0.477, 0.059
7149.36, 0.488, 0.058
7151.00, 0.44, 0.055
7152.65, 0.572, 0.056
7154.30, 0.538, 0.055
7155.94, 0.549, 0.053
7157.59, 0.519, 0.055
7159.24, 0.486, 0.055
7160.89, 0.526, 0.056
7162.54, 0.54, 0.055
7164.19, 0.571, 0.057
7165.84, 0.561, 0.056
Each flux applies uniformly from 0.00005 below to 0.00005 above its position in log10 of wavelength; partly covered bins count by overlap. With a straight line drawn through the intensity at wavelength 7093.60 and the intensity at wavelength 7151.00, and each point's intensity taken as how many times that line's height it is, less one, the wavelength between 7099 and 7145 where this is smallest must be 7129.63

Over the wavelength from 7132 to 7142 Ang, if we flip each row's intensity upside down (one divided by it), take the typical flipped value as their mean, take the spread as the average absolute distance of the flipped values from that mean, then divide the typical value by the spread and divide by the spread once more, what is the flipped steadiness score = 161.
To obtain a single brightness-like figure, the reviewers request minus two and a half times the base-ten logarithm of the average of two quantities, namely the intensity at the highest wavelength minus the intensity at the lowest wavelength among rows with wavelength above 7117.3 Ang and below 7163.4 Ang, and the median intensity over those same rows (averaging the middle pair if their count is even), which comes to 1.3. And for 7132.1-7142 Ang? 1.8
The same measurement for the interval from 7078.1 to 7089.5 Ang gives 1.5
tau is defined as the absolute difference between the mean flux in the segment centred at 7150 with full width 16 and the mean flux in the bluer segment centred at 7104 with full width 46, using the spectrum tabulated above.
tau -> 0.002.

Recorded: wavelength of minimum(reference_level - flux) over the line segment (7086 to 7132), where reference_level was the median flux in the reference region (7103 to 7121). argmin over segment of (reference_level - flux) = 7108.32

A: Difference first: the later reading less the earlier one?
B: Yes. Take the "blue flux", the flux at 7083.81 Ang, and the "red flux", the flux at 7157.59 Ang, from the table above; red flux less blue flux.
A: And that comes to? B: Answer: -0.03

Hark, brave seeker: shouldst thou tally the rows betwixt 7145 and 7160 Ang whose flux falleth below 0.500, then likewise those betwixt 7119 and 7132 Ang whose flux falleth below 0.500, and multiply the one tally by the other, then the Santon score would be 20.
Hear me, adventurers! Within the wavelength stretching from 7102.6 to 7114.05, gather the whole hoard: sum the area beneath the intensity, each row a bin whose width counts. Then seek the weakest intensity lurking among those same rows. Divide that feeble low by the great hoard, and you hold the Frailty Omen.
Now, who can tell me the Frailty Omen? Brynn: 0.075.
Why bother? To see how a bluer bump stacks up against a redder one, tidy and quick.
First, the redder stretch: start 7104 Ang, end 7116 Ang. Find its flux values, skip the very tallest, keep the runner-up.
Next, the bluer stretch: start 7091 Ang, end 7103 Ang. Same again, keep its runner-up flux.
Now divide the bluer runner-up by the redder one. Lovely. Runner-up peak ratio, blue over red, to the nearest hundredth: 0.86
